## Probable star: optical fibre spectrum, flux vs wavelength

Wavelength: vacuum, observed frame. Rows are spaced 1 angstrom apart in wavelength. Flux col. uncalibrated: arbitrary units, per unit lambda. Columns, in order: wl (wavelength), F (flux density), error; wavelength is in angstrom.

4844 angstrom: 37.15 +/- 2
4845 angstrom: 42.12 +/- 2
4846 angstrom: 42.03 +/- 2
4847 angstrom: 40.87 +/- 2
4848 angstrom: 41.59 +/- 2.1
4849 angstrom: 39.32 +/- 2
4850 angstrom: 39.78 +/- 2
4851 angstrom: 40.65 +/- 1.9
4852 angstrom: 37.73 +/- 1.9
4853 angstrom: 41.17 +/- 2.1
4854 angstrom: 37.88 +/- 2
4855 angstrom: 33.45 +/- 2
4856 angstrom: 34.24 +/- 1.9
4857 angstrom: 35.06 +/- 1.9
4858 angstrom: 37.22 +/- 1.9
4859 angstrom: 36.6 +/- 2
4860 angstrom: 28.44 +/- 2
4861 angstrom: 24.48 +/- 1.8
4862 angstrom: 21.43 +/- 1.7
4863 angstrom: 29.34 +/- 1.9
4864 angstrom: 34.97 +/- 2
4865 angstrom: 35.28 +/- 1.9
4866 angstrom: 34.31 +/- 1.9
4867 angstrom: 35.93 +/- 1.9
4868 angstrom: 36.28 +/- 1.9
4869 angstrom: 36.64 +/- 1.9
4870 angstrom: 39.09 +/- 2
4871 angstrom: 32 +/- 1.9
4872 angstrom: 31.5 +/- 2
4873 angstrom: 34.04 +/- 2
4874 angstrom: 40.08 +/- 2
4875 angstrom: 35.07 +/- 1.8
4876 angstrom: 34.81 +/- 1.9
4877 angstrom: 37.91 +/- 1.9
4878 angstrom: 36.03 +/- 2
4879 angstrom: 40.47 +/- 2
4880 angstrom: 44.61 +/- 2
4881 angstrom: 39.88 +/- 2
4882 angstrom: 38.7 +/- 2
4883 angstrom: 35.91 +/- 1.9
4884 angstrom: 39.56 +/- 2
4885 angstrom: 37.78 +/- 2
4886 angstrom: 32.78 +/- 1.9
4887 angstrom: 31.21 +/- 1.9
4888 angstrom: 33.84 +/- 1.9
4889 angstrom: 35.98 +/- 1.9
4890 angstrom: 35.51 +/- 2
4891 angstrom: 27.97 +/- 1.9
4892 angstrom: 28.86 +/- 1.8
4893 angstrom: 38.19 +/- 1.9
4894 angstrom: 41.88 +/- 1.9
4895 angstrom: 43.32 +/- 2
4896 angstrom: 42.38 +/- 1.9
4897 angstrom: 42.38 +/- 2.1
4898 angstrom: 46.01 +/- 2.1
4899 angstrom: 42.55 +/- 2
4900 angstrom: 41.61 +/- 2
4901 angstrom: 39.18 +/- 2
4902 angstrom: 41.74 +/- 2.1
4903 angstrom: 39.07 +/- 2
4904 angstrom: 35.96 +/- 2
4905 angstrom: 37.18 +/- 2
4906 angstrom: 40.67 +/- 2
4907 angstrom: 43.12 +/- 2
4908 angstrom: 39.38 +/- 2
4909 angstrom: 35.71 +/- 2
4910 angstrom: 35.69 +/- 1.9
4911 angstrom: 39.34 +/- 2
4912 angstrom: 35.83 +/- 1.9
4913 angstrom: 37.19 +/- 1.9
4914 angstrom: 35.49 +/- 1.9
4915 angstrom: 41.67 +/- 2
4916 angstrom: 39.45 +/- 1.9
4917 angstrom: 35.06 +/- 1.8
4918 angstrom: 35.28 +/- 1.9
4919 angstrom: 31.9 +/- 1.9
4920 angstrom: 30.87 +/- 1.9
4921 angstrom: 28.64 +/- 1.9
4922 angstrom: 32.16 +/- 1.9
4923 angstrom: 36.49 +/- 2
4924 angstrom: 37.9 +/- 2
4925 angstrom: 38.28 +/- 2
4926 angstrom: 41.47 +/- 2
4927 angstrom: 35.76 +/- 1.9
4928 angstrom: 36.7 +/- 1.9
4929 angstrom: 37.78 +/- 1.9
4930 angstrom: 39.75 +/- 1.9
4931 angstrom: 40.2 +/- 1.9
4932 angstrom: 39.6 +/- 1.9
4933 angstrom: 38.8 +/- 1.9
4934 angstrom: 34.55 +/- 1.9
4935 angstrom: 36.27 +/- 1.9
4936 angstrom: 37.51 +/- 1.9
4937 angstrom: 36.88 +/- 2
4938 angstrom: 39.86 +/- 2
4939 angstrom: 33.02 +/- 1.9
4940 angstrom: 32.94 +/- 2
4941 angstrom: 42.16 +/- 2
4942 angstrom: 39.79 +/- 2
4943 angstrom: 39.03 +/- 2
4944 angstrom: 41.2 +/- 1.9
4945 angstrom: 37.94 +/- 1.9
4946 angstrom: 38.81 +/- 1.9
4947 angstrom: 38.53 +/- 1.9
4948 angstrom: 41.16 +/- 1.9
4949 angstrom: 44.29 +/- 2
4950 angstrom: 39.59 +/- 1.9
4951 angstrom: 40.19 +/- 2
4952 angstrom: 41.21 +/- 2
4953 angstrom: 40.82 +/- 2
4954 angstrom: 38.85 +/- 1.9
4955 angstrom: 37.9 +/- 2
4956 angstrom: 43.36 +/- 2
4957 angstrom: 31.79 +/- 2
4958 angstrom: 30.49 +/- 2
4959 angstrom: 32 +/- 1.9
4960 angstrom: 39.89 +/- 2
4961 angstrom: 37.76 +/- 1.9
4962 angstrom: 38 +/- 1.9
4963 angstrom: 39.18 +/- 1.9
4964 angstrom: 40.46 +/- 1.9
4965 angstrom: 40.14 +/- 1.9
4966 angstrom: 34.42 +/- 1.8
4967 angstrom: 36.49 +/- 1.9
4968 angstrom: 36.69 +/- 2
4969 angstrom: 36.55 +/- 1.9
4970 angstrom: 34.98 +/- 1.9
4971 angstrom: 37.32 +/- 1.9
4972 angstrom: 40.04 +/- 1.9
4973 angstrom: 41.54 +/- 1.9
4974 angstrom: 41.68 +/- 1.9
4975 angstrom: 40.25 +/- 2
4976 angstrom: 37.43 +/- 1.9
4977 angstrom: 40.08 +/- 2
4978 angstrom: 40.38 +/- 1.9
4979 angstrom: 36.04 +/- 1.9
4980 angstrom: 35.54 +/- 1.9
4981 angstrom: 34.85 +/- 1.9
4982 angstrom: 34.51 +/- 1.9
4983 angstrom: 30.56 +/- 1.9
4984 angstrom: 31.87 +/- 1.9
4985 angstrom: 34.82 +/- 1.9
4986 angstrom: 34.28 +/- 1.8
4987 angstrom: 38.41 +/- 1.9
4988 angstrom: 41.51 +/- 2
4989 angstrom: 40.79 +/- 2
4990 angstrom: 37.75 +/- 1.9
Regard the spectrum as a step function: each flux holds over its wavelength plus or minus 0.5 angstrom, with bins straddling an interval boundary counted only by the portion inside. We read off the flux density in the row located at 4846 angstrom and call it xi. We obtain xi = 42.03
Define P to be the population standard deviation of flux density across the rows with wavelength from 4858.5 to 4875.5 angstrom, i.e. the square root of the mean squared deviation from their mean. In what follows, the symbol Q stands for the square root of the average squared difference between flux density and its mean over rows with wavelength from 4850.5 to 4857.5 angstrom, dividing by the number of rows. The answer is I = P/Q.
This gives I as 1.7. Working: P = 4.8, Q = 2.82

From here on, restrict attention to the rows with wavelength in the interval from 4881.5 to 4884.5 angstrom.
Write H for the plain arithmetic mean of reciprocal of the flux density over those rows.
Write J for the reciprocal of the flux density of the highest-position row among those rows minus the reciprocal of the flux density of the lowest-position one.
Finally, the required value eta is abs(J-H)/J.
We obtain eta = -48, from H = 0.0263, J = -0.001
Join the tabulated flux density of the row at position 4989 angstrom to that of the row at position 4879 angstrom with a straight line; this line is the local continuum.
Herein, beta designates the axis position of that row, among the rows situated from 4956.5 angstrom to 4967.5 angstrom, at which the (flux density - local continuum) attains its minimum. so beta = 4958 angstrom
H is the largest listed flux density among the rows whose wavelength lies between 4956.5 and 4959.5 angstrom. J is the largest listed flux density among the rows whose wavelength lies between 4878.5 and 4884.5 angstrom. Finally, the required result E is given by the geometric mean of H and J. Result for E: 37.8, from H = 32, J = 44.61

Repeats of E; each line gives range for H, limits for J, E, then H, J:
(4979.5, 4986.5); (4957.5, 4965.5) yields 37.9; 35.54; 40.46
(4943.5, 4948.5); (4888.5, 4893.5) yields 39.7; 41.2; 38.19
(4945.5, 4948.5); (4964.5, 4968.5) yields 40.6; 41.16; 40.14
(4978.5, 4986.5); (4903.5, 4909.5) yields 39.4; 36.04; 43.12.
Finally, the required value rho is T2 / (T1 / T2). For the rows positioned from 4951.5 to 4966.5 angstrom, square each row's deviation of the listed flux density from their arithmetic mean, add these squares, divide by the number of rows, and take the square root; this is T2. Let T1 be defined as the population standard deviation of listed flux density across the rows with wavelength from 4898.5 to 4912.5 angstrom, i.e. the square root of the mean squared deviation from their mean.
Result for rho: 5.4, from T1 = 2.6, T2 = 3.7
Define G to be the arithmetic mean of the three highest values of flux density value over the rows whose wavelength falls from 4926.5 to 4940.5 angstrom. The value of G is 39.9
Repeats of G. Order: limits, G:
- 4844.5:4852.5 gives 41.9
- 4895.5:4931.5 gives 43.9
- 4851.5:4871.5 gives 39.4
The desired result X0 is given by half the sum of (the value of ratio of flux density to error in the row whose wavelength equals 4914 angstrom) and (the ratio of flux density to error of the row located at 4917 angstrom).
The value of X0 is 19.1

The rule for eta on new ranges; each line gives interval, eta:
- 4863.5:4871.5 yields 10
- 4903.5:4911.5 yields -12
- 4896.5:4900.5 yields 52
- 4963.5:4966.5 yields 5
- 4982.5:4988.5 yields -4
